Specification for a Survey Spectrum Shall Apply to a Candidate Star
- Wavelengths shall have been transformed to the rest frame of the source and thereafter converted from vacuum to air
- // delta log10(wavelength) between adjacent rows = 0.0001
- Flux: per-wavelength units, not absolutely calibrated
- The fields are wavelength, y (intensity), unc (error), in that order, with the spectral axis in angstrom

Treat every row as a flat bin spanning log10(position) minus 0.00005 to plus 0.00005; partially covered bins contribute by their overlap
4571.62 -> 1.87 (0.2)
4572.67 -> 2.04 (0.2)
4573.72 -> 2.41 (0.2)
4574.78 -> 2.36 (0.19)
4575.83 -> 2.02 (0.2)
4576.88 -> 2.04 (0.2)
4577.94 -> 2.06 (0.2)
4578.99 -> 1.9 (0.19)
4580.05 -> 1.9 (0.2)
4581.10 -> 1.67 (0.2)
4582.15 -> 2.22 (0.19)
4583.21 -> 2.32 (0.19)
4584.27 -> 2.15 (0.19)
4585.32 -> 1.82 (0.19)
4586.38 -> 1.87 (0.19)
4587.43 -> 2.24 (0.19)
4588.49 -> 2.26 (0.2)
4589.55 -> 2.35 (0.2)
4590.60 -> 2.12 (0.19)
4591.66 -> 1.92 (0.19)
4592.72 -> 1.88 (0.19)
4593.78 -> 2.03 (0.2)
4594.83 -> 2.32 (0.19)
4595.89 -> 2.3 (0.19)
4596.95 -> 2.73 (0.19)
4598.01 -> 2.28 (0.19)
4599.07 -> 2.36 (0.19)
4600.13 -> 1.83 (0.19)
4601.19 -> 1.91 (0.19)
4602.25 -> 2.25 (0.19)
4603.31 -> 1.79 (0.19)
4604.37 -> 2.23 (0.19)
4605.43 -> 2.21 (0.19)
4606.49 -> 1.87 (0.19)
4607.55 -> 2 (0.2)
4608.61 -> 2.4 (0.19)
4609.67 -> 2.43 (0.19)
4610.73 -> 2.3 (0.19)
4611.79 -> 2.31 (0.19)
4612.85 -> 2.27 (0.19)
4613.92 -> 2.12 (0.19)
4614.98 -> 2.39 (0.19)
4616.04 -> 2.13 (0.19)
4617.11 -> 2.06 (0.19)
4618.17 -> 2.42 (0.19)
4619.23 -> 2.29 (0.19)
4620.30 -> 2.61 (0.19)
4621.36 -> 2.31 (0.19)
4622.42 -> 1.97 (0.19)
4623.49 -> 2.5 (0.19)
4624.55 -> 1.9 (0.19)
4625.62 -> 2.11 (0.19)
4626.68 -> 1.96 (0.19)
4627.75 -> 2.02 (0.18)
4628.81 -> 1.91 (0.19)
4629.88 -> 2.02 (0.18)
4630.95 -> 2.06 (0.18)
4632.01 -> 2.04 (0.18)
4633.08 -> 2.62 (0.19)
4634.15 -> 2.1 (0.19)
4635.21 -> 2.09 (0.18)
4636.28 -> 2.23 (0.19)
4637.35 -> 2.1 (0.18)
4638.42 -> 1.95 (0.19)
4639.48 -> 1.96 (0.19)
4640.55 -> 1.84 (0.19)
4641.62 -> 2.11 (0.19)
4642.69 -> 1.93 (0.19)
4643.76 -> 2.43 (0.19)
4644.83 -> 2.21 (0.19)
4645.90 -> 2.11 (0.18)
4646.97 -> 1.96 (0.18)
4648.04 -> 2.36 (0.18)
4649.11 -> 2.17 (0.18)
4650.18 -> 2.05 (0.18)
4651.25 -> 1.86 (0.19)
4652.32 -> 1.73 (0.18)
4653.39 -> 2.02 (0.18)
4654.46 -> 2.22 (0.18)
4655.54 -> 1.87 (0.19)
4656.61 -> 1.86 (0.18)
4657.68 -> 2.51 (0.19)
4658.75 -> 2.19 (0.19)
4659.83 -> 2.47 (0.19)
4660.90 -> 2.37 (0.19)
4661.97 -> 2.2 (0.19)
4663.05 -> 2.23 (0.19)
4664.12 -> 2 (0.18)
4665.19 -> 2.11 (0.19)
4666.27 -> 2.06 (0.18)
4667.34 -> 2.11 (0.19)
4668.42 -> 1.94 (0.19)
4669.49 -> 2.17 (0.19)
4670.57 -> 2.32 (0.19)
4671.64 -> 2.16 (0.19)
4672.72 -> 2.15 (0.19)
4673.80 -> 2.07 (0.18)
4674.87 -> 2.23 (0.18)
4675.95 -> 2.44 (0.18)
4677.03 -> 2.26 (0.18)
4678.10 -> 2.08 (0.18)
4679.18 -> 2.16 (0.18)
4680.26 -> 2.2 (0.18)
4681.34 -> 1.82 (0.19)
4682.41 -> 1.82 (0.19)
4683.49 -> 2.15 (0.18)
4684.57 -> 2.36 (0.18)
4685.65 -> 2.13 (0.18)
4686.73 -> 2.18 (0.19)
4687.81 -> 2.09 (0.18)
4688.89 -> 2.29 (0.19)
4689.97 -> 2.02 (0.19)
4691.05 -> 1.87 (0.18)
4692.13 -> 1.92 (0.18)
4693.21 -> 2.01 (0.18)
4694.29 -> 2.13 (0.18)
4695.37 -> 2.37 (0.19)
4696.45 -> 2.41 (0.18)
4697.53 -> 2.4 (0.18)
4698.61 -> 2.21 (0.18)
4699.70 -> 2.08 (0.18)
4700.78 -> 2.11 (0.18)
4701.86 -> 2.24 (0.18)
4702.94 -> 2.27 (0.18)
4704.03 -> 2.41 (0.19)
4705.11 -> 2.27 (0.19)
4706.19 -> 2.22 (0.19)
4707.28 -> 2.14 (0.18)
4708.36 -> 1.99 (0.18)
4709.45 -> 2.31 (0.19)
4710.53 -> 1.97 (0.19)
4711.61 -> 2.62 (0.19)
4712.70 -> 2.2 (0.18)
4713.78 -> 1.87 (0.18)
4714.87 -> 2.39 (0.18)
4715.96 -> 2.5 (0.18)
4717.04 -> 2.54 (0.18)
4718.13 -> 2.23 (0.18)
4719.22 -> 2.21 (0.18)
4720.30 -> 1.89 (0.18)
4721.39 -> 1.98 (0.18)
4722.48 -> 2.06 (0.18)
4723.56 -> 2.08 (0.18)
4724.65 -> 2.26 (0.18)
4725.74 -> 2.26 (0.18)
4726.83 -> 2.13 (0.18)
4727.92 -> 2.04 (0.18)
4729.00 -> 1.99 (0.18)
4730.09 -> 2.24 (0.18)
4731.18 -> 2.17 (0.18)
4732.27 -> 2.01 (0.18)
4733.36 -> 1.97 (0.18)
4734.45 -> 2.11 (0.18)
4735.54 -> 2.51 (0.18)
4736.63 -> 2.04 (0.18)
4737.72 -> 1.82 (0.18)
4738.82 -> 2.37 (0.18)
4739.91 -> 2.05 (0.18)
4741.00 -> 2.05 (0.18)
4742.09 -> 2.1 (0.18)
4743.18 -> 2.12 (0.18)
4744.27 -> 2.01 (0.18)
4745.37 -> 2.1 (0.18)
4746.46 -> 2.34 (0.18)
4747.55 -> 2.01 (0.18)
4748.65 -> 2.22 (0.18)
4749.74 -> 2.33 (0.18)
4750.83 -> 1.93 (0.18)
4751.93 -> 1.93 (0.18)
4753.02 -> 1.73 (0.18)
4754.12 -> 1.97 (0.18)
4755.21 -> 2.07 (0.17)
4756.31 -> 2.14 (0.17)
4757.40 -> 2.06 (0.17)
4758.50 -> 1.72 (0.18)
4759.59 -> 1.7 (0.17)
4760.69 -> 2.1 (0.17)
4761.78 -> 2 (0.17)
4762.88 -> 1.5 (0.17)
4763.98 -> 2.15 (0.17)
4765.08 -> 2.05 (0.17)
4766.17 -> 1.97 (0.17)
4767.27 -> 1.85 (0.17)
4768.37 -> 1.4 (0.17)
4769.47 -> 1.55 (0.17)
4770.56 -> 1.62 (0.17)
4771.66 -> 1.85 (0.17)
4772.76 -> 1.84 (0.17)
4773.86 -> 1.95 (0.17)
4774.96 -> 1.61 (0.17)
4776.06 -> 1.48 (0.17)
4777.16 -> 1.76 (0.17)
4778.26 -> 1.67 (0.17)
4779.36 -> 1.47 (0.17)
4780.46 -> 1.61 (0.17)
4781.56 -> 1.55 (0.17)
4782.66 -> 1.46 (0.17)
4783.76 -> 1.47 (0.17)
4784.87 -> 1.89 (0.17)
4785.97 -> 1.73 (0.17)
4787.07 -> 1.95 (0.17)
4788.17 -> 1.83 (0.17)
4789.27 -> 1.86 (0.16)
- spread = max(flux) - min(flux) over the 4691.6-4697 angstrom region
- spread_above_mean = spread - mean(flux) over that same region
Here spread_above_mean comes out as -1.68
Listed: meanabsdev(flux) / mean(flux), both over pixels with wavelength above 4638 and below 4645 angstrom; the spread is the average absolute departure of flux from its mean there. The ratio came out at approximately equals 0.08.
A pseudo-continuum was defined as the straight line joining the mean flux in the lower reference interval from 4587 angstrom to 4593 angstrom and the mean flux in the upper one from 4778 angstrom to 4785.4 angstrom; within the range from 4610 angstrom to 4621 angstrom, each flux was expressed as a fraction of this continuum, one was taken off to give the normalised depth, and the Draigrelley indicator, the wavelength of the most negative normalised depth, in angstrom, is 4617.11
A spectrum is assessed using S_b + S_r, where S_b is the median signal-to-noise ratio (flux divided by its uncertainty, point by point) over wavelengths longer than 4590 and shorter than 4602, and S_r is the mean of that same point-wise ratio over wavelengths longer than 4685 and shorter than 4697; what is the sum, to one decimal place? 22.8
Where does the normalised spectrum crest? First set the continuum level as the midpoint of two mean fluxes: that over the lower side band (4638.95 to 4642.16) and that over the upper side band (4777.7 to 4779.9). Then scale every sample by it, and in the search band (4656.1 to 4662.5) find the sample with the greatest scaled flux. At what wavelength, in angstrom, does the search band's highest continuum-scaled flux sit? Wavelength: 4657.68 angstrom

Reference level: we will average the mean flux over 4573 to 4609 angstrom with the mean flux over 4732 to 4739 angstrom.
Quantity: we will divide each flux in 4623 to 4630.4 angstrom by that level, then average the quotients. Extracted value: 0.97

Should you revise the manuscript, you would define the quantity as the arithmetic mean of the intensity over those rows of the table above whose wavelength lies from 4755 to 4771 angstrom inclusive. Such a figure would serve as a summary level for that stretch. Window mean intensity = 1.86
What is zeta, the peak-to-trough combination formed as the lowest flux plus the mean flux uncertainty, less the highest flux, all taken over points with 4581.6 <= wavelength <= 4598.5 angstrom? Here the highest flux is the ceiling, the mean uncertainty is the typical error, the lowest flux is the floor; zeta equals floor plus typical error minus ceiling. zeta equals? -0.72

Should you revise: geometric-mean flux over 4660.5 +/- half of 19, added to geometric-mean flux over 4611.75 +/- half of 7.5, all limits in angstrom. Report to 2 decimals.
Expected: 4.41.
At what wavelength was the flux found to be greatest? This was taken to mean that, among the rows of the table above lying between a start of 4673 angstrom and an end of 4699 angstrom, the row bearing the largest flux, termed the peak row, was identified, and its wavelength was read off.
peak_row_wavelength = 4675.95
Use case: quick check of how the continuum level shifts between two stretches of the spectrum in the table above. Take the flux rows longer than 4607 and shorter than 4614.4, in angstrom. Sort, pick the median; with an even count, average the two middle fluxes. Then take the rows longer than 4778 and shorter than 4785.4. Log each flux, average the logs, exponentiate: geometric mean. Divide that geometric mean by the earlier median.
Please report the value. 0.69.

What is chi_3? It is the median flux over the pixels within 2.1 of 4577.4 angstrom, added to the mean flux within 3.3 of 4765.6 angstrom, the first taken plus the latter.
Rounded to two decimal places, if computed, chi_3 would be 3.85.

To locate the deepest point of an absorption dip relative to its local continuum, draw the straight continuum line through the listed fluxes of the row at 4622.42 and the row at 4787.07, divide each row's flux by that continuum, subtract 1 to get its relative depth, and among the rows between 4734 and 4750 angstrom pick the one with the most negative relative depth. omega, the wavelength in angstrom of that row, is 4737.72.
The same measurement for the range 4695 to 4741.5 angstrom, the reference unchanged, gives 4737.72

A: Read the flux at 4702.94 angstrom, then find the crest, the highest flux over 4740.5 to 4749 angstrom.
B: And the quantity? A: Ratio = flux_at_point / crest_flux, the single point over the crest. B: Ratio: 0.970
